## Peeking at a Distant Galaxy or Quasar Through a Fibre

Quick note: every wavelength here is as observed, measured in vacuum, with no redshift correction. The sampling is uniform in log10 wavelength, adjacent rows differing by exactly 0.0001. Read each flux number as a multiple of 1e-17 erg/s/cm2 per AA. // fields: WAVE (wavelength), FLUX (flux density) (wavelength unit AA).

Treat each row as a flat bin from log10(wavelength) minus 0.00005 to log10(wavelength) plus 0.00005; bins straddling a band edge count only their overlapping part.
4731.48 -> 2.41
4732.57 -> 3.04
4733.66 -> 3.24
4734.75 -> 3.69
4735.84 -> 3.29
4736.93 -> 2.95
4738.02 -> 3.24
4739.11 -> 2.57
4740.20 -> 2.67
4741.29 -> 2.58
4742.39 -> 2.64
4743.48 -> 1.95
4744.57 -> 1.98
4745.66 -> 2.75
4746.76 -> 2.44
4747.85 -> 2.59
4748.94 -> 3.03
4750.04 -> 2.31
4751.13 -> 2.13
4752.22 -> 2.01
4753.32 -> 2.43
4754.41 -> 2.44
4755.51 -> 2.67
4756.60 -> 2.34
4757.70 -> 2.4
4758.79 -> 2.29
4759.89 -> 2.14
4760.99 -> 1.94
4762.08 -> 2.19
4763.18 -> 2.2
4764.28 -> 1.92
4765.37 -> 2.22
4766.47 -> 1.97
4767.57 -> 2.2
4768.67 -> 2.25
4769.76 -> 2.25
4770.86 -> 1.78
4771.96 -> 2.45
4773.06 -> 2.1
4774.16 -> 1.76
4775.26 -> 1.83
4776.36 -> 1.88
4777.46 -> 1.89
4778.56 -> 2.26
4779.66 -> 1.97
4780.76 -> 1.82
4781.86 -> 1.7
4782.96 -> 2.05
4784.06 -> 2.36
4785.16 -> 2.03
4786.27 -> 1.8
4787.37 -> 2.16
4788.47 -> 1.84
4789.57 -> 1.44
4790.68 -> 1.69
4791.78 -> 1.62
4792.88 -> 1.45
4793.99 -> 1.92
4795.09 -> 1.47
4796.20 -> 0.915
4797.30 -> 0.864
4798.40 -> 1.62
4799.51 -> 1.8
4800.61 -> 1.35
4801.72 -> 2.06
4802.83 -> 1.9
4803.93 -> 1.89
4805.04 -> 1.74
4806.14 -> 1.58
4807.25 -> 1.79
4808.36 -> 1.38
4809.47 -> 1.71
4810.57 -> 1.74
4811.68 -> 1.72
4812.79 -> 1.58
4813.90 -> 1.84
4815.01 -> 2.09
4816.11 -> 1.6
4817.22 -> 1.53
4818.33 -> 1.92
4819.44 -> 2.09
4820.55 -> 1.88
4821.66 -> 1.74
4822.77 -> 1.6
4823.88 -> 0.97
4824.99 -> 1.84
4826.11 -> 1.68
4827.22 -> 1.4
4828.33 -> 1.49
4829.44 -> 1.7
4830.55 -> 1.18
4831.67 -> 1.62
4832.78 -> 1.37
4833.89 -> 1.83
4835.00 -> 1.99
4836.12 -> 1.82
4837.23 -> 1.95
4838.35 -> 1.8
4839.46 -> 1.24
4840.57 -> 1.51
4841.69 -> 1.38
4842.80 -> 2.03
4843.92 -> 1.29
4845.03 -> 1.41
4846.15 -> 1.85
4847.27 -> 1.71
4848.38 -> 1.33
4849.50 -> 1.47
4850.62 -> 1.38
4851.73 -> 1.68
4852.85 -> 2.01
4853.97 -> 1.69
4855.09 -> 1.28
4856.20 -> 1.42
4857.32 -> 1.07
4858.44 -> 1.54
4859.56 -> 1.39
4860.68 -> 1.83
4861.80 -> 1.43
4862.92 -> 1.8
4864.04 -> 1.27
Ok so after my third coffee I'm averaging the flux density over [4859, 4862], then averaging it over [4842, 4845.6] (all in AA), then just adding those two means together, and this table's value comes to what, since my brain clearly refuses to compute 3.13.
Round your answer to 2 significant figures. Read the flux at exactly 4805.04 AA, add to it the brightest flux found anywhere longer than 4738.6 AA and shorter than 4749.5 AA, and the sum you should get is 4.8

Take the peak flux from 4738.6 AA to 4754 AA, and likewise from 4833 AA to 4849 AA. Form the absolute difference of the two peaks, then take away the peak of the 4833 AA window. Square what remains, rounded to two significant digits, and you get 1.1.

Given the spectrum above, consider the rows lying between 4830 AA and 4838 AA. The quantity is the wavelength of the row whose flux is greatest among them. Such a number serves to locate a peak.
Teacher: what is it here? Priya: 4835.00 AA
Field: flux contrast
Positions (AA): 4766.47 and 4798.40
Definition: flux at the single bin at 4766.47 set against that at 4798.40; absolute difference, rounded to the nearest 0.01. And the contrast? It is 0.35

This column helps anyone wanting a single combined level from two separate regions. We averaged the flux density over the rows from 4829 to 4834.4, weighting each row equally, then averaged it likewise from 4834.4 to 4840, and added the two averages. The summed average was 3.3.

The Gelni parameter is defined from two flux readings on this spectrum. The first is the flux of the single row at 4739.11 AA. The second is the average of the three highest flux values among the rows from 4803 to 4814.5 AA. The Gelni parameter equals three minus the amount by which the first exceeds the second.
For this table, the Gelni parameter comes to 2.3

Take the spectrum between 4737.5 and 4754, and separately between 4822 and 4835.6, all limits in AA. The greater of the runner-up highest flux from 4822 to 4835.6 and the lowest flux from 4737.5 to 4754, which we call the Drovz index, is 1.95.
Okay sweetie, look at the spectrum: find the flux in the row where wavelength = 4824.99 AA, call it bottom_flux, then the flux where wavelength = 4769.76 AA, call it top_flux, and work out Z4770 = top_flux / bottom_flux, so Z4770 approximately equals 1.22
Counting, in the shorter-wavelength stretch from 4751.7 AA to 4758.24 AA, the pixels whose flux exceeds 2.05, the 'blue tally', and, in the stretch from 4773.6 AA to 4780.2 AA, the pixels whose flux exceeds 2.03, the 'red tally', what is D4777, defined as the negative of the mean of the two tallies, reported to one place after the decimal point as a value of -3.0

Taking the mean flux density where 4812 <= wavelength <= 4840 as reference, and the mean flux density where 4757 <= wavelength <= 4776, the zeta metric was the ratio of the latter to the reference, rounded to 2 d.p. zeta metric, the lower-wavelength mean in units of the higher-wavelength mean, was 1.26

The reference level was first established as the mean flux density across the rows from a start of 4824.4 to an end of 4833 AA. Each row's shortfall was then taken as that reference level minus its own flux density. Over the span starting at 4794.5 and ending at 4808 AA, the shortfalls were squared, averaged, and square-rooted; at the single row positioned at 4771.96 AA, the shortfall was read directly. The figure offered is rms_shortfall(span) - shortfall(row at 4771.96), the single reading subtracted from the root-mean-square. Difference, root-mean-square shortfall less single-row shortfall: 1.28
